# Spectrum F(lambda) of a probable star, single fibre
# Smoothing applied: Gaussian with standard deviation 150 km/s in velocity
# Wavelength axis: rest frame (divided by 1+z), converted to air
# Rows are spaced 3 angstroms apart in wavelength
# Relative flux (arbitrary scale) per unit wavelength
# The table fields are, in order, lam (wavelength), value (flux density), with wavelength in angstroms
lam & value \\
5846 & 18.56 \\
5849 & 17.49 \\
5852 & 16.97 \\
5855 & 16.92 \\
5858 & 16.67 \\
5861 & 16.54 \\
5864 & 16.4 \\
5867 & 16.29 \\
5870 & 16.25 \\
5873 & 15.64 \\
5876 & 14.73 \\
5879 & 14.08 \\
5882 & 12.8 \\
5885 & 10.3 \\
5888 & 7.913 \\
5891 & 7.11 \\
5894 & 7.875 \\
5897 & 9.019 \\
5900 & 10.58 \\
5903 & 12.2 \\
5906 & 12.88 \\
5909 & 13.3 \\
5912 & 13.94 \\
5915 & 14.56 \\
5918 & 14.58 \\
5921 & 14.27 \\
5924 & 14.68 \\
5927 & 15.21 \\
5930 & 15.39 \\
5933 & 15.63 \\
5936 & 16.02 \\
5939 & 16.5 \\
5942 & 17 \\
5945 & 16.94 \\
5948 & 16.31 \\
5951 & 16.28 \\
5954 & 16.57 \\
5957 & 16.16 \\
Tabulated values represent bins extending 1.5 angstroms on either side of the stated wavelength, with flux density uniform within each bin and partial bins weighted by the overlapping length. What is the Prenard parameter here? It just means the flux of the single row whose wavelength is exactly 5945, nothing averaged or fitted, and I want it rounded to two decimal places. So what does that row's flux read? 16.94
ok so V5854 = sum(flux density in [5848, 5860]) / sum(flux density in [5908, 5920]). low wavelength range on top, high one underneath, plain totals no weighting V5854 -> 1.21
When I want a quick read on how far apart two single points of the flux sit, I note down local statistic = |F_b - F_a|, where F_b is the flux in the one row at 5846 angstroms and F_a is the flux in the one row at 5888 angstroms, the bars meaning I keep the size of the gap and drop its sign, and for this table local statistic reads 11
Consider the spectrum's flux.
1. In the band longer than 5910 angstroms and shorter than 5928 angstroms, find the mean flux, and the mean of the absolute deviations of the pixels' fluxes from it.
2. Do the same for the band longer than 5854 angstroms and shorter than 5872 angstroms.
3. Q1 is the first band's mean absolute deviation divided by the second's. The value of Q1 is 1.5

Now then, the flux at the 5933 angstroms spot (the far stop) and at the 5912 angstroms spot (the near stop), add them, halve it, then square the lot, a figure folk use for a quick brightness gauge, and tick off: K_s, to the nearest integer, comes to 219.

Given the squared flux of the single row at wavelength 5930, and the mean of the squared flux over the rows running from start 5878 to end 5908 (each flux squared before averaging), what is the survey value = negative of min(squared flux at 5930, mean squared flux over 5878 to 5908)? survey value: -115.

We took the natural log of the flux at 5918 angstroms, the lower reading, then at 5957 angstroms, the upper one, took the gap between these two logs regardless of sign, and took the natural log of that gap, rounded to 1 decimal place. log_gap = -2.3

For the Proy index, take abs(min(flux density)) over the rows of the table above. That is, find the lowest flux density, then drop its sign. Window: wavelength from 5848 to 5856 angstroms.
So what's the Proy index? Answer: 17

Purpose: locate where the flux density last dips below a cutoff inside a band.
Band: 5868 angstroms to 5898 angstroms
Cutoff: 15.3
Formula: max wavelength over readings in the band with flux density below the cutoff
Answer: 5897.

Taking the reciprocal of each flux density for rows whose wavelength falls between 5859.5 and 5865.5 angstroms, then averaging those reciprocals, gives 0.061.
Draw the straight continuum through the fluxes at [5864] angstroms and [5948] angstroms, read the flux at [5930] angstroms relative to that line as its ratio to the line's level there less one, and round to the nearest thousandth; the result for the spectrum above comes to -0.058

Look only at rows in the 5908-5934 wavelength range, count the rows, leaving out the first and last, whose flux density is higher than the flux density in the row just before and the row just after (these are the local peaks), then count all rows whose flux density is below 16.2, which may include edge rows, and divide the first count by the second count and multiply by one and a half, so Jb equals 0.17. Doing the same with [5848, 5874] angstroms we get 0.00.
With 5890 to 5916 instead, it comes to 0.00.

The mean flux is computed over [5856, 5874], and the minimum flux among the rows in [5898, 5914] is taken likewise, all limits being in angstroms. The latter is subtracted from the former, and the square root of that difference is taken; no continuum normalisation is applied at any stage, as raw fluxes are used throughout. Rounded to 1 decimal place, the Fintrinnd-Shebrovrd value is 2.4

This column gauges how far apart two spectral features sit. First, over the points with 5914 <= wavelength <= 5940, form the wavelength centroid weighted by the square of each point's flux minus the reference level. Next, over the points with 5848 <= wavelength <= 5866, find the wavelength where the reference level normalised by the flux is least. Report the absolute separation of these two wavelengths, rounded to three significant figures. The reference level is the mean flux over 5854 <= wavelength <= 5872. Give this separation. 72.5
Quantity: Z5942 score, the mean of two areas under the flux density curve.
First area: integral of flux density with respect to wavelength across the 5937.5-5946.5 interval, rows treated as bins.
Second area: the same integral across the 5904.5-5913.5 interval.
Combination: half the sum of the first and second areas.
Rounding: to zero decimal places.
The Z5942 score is 136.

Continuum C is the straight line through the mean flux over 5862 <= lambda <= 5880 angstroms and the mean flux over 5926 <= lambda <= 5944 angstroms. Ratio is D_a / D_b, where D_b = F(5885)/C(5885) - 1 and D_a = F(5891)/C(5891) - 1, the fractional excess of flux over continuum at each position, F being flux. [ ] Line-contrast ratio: 1.6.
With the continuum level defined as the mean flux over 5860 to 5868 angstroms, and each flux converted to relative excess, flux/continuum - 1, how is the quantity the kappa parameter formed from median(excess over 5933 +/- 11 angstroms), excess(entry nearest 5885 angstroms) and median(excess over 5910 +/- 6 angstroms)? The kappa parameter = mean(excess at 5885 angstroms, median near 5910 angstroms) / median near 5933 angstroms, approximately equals 5.7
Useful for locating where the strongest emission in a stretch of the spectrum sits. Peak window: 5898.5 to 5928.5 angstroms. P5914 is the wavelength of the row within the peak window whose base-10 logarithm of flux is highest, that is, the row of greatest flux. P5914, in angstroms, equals 5927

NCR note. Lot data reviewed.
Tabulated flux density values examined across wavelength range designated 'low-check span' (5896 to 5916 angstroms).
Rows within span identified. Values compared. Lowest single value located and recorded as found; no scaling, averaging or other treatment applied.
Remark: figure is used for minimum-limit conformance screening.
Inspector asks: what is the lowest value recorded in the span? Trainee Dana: 9.019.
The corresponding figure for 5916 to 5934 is 14.27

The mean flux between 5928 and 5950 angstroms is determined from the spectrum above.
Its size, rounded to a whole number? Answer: 16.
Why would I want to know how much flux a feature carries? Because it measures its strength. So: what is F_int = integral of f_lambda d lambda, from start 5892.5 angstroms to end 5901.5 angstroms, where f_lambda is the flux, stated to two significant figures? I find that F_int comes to 82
